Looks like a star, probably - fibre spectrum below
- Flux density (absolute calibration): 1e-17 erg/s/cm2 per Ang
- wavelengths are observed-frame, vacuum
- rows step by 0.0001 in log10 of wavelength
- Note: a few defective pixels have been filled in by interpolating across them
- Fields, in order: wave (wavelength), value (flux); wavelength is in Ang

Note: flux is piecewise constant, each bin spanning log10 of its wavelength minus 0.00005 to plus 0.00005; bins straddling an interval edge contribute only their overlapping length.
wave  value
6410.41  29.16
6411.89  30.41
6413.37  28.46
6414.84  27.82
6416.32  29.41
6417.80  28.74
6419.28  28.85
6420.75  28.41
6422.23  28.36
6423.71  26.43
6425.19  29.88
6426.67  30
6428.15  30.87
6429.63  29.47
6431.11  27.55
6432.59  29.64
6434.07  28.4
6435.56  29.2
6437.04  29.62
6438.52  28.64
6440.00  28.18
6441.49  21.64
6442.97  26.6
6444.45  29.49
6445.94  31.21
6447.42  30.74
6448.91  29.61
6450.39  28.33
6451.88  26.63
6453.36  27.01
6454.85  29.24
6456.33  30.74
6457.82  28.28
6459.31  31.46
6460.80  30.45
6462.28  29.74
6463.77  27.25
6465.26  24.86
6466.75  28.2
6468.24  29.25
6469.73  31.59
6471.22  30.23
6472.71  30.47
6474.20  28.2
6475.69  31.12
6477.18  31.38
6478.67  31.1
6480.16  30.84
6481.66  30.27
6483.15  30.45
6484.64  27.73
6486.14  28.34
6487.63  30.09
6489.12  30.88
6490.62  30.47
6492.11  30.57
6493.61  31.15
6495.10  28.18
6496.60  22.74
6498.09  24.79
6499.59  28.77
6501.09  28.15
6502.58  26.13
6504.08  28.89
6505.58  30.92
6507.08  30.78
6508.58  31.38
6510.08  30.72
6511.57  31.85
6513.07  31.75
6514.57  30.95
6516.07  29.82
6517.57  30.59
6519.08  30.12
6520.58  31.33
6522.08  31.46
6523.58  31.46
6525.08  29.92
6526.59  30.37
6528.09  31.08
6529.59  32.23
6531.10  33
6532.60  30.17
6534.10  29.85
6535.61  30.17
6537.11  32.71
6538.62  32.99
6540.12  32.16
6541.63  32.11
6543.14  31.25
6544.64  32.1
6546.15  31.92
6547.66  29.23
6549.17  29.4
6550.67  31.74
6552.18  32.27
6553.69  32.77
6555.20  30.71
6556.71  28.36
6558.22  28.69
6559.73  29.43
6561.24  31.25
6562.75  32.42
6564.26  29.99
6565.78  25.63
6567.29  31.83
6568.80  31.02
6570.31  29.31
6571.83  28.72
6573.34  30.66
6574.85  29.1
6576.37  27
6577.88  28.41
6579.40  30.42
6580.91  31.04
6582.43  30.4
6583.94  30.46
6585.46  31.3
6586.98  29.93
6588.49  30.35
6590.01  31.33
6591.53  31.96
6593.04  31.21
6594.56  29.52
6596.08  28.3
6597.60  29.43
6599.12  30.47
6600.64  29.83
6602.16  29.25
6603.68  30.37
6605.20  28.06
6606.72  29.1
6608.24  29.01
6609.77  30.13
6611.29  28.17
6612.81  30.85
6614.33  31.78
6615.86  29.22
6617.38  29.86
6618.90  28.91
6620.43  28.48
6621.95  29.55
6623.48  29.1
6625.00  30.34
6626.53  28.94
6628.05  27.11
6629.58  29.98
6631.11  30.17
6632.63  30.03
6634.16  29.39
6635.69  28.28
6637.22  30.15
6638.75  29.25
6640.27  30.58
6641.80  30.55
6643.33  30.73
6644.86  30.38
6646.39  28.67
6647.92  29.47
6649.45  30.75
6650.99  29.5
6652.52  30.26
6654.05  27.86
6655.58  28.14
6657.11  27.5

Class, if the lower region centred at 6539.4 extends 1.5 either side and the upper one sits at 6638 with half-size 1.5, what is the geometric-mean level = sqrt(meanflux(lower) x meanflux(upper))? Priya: 31.1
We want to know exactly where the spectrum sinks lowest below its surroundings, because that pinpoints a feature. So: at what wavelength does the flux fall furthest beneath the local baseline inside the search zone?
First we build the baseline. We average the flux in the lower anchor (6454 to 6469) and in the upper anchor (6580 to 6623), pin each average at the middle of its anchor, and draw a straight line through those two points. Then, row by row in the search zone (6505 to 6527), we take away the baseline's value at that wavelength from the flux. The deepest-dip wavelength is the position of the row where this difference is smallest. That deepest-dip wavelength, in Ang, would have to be 6516.07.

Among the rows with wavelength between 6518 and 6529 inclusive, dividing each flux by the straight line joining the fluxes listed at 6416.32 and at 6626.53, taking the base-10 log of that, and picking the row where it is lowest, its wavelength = 6525.08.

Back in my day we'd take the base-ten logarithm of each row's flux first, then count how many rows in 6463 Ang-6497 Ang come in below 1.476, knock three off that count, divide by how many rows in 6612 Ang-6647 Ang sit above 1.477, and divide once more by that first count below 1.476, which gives 0.067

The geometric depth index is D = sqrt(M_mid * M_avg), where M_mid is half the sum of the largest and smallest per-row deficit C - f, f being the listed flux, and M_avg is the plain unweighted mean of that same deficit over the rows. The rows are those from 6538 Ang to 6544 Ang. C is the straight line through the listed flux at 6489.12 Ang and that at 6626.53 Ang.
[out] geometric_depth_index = 1.97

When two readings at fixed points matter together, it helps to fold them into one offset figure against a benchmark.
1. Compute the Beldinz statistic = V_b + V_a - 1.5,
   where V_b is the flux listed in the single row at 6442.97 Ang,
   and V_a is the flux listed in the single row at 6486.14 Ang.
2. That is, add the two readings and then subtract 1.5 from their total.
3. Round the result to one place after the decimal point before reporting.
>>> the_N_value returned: 53.4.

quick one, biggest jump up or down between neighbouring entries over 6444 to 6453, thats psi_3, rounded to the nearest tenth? 1.7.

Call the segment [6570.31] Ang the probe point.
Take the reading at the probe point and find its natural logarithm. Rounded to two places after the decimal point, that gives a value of 3.38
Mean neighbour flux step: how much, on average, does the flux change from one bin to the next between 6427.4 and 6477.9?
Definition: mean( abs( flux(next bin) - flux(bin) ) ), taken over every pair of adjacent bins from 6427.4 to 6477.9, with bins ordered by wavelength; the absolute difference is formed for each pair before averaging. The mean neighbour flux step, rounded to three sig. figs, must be 1.82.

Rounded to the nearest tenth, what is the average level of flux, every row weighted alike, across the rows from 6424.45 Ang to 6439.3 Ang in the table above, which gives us 29.3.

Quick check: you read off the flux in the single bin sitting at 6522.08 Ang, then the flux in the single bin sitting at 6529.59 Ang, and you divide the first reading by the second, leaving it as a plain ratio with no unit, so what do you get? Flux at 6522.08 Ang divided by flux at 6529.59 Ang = 0.98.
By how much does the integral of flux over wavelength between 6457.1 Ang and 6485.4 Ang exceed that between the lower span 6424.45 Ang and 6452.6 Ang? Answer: 30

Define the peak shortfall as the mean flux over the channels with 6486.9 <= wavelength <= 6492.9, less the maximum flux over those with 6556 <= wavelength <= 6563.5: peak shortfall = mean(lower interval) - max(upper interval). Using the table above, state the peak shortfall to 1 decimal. -1.9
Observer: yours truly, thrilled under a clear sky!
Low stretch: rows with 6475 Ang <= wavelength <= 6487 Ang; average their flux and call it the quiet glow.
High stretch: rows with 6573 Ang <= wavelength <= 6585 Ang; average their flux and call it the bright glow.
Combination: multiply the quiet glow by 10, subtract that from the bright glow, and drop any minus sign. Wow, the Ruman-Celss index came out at 272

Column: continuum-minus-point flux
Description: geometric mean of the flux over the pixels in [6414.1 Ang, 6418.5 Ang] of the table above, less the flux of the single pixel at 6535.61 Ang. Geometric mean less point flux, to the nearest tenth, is -1.5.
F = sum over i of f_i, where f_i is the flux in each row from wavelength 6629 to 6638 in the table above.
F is 178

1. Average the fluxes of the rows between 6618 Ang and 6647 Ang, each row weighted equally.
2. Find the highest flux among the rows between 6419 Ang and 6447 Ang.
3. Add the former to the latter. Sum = 60.7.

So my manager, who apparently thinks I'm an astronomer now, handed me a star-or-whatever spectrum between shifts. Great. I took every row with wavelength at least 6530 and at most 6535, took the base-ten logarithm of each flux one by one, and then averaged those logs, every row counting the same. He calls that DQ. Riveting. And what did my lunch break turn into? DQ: 1.491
